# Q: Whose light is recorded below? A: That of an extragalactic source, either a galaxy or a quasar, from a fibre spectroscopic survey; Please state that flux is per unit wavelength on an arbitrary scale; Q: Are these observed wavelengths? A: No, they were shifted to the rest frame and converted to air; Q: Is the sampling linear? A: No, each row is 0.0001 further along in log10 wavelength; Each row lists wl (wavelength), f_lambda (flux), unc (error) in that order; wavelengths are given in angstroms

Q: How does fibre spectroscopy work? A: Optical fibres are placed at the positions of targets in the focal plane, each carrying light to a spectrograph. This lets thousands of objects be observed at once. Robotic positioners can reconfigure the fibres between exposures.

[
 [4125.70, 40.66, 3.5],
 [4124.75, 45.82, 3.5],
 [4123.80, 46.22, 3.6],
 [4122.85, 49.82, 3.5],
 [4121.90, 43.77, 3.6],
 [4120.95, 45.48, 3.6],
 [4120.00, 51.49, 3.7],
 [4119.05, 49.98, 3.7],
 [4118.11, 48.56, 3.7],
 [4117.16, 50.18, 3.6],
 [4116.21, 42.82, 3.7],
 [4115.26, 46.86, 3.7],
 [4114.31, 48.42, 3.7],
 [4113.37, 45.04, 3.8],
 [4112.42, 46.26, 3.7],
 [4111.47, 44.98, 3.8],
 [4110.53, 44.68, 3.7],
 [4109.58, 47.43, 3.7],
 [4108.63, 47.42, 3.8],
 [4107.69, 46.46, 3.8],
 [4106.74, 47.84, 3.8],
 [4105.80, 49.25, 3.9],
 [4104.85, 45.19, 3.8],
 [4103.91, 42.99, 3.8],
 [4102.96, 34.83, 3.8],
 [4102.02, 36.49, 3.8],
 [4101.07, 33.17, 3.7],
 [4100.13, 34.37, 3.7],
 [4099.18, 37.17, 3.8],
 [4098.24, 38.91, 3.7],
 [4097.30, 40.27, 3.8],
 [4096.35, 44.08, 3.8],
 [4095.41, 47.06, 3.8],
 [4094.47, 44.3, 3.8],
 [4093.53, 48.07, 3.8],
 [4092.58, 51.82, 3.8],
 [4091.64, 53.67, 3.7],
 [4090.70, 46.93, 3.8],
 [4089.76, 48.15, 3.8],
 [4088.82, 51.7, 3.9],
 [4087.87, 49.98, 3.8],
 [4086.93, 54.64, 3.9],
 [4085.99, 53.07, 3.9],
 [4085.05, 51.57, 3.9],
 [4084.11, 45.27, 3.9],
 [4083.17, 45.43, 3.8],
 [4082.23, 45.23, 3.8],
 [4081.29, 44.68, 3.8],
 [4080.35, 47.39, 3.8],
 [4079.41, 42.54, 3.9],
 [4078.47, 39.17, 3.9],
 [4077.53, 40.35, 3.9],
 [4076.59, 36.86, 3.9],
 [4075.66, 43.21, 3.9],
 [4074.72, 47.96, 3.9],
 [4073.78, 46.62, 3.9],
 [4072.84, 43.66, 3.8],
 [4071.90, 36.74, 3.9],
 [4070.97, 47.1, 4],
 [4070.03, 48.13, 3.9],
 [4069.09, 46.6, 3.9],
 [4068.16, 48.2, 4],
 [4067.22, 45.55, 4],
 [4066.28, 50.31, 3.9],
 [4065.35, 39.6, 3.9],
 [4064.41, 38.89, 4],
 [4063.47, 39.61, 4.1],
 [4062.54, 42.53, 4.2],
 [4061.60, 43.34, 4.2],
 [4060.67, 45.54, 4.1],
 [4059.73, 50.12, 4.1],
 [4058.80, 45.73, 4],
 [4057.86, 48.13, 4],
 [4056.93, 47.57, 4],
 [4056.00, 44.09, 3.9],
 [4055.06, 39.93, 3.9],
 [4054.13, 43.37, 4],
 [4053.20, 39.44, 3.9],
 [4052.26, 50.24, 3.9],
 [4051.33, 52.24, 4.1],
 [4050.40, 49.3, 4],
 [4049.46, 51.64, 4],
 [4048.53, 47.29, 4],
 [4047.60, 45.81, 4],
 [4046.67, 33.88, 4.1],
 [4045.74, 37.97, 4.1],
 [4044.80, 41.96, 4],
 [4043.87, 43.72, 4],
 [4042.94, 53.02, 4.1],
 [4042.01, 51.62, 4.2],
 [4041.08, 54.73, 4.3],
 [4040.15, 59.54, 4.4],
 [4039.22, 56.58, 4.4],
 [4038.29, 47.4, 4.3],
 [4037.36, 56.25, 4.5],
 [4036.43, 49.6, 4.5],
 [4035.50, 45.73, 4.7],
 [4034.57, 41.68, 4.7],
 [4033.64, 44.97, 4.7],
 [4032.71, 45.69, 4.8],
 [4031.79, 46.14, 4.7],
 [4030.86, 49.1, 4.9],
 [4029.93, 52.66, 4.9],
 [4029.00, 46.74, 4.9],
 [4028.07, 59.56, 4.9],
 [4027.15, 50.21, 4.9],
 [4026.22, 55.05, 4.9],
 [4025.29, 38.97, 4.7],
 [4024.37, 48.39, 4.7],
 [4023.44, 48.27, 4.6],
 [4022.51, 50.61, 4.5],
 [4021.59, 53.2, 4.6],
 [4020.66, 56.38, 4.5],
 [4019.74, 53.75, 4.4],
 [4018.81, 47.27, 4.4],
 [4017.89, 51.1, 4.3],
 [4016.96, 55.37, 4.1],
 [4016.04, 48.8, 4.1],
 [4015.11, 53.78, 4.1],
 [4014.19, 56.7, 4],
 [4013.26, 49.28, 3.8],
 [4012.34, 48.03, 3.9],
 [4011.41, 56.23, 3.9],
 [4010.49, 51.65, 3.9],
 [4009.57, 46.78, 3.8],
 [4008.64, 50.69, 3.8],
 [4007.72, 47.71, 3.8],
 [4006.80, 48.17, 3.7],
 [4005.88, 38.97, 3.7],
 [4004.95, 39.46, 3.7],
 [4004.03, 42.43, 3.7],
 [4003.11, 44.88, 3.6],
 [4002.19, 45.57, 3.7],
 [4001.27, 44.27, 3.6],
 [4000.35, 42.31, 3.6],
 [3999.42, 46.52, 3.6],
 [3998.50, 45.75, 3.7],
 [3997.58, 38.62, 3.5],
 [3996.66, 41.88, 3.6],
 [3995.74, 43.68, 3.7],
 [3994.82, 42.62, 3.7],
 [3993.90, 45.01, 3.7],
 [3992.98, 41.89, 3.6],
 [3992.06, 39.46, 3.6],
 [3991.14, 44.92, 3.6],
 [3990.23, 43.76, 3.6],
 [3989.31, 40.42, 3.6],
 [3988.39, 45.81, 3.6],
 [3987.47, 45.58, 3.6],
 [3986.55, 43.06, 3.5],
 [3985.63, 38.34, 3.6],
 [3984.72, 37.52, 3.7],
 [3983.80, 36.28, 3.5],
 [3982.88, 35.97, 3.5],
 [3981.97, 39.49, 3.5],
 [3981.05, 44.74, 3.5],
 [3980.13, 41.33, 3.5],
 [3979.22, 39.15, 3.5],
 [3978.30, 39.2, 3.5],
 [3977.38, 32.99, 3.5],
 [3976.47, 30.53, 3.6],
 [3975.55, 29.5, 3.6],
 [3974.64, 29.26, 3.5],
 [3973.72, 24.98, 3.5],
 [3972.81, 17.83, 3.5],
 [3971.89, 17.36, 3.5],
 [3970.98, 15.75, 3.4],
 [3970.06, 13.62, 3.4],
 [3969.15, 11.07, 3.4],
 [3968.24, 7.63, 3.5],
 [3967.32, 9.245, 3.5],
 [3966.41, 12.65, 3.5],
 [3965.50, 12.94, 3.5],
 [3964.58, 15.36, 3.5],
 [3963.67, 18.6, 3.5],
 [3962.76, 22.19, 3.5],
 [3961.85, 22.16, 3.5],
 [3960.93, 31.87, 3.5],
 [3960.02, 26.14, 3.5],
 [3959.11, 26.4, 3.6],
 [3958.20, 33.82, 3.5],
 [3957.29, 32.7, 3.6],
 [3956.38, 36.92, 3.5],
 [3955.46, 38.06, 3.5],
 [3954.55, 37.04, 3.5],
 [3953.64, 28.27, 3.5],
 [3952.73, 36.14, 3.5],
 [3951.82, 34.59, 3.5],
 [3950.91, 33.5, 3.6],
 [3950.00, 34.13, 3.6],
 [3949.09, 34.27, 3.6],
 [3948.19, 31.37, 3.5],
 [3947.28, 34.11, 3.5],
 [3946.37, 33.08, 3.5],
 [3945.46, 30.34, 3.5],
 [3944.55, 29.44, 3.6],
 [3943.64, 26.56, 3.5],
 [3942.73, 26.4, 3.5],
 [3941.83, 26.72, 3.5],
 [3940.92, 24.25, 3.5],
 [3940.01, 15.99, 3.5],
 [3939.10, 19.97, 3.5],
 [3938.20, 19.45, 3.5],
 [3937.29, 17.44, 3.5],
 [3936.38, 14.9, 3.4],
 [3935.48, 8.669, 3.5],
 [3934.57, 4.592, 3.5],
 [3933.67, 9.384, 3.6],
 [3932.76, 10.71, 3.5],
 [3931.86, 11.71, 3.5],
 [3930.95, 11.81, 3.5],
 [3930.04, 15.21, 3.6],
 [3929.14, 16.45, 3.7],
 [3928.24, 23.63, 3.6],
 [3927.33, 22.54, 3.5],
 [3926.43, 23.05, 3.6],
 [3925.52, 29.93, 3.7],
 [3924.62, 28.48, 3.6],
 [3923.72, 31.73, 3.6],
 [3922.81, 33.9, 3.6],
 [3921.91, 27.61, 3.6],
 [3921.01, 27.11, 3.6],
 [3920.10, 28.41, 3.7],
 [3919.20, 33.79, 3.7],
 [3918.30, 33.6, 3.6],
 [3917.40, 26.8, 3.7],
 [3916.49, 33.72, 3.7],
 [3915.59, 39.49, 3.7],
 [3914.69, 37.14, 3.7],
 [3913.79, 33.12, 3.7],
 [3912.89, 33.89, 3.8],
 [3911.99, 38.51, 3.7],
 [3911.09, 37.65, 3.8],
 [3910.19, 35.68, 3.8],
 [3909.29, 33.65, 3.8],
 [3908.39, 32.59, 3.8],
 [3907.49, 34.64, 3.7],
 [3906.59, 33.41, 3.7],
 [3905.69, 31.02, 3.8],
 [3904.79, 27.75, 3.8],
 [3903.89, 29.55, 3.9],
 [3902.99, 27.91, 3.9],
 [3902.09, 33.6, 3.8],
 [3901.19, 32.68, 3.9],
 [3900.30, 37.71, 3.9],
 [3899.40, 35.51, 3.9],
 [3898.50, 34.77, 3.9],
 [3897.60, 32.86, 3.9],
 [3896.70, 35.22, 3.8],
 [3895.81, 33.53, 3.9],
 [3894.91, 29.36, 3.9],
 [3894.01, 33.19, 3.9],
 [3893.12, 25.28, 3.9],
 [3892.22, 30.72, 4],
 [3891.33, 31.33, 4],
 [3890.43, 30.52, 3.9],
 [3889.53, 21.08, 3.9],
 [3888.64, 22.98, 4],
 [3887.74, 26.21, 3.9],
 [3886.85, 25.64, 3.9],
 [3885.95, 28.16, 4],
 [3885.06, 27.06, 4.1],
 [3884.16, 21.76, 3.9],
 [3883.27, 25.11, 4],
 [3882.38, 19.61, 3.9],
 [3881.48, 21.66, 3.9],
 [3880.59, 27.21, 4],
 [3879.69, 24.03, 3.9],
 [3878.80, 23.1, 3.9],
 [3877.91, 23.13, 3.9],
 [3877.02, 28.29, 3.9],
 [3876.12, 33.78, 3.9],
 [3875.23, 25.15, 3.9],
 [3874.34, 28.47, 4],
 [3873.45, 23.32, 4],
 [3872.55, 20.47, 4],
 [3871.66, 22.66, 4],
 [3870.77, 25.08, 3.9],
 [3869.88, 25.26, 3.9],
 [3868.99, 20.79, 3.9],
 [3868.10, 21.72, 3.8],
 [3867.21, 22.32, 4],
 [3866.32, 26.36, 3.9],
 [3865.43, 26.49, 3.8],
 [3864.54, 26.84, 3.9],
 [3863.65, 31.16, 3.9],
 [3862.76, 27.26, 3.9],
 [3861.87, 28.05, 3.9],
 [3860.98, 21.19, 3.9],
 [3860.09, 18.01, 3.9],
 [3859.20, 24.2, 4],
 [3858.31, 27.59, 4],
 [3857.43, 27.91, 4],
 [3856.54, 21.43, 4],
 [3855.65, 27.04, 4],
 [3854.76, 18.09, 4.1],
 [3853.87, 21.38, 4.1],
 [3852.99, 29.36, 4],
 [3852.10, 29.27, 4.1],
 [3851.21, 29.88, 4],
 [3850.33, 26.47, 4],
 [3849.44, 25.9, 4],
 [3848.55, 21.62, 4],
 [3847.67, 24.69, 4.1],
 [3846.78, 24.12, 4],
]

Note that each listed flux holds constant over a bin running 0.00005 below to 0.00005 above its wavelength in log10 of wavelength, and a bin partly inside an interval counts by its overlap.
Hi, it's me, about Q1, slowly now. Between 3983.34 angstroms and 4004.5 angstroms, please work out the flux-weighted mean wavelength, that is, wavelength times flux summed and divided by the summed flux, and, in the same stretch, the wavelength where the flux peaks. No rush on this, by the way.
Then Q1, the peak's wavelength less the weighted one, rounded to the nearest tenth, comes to 5.3 angstroms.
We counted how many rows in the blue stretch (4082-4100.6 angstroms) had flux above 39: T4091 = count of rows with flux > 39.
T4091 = 17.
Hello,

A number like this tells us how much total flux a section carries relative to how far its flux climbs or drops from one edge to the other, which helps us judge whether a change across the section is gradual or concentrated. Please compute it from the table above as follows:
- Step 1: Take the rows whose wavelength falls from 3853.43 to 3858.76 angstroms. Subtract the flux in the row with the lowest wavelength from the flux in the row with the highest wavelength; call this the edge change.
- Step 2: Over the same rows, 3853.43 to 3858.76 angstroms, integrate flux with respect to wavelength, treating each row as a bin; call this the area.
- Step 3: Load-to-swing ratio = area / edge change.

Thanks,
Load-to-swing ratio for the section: 21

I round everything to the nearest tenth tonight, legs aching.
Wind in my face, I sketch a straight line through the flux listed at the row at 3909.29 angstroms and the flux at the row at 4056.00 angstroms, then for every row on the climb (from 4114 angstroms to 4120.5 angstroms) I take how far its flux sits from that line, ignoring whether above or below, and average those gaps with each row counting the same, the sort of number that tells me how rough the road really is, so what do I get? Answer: 1.9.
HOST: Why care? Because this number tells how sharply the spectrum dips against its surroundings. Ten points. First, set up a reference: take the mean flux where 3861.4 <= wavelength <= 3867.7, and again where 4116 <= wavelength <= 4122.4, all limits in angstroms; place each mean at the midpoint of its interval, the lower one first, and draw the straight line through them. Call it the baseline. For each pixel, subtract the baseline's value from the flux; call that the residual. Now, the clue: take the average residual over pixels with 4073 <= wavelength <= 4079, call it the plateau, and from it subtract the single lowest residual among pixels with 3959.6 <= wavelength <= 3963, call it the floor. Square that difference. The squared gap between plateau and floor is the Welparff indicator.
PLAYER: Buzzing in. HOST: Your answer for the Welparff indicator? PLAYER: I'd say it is 121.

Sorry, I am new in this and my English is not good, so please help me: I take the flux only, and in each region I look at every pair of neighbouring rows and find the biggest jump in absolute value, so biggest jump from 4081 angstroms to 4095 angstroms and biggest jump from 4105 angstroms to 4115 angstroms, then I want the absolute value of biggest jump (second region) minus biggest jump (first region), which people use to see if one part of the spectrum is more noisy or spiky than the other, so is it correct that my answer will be 3.4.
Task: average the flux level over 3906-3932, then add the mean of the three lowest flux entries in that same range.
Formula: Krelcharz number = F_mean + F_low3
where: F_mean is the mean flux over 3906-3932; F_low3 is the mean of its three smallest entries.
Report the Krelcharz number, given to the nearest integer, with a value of 42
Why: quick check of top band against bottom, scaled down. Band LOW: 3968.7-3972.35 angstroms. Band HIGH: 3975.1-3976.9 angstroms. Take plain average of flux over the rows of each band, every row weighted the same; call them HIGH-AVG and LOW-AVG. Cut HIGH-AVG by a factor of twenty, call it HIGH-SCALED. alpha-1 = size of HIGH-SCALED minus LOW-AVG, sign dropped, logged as 13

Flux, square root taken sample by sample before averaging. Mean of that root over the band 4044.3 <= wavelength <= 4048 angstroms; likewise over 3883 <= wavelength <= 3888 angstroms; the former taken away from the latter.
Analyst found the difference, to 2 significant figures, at -1.2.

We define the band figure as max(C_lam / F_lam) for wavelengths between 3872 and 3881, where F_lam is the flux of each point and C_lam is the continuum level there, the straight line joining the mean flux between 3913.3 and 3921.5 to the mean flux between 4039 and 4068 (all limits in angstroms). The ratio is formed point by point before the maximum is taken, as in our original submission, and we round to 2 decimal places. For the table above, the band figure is 1.37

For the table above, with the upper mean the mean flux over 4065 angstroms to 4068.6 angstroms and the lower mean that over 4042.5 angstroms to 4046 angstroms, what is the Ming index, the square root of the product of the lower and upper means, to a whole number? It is 45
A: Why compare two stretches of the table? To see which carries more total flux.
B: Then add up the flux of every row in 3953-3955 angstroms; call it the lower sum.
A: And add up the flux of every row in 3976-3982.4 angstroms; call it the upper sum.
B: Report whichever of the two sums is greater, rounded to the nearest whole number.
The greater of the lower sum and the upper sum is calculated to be 267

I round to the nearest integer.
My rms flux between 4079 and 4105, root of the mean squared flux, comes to 45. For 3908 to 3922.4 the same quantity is 34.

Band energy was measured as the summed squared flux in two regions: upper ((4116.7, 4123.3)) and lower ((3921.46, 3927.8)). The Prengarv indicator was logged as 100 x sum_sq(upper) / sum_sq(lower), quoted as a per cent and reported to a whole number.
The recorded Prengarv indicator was 291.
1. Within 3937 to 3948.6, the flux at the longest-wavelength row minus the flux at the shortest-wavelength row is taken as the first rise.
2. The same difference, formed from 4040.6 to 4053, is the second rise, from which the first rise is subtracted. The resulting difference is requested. -18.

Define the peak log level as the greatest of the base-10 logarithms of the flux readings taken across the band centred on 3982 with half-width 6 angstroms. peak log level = 1.66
